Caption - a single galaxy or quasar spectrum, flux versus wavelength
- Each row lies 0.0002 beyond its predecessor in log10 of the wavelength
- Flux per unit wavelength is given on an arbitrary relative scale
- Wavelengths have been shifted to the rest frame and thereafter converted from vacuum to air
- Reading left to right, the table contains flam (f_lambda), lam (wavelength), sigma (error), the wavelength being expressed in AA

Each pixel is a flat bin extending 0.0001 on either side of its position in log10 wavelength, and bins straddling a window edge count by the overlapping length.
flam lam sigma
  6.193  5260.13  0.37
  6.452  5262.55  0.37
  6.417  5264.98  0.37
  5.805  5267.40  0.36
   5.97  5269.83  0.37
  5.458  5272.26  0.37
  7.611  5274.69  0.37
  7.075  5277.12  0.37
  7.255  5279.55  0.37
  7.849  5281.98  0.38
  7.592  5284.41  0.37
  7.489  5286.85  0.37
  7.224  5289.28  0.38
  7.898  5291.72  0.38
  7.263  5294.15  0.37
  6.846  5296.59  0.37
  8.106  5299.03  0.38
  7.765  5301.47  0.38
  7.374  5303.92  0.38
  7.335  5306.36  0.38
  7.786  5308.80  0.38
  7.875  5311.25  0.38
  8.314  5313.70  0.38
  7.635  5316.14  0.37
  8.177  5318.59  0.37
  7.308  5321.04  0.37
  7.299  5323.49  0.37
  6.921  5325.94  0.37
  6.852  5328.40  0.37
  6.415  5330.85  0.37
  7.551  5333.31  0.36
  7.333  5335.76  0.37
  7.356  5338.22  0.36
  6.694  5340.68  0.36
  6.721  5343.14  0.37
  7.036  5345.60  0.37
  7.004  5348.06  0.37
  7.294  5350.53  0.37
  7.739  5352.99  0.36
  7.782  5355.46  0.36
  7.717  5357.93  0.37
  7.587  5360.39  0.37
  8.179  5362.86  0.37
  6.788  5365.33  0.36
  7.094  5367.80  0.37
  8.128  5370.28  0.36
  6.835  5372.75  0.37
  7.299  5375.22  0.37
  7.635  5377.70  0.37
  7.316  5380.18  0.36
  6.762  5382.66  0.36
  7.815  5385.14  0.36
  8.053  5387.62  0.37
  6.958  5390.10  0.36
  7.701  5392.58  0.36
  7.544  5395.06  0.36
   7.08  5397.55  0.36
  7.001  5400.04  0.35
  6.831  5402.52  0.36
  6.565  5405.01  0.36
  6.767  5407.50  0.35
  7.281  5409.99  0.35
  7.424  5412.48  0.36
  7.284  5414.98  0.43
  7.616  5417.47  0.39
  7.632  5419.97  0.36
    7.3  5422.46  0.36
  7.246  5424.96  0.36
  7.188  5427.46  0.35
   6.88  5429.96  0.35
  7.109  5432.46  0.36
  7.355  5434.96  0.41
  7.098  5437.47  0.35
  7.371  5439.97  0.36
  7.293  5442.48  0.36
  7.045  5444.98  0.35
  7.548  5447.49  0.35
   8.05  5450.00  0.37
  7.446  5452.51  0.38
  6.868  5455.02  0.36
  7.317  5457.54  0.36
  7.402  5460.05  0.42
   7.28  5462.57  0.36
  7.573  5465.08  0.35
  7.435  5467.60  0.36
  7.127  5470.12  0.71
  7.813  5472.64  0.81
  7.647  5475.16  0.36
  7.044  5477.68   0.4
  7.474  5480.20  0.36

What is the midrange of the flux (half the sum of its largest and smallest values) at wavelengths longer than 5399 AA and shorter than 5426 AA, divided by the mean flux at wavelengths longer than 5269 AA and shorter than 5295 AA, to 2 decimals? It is 0.99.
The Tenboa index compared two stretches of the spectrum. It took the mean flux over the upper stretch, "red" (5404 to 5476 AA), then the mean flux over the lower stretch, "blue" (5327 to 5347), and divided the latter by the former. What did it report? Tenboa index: 0.96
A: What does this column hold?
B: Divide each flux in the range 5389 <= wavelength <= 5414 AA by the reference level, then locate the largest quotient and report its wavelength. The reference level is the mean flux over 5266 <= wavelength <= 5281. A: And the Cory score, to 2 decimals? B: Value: 5392.58 AA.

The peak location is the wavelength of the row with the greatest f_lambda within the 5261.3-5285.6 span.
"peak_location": 5281.98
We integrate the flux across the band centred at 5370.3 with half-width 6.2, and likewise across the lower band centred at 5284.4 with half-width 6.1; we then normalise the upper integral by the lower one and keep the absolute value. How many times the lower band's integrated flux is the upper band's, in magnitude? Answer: 0.98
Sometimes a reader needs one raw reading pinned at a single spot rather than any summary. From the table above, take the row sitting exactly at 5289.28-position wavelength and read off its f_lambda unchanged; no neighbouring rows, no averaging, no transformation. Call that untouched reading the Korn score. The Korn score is 7.224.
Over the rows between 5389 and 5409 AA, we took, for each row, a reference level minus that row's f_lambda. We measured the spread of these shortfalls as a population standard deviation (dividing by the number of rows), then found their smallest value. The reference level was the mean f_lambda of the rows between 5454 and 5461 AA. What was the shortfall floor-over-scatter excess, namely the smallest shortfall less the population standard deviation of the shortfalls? -0.87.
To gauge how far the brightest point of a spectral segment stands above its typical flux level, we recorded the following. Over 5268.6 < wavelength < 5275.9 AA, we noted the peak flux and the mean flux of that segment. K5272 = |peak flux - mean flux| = 1.3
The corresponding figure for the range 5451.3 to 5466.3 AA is 0.3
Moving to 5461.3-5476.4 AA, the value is 0.3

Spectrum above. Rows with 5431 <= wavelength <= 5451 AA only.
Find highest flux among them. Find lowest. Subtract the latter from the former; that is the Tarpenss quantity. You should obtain 1.0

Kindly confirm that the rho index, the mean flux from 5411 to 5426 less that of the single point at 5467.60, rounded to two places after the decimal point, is -0.02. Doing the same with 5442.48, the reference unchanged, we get 0.12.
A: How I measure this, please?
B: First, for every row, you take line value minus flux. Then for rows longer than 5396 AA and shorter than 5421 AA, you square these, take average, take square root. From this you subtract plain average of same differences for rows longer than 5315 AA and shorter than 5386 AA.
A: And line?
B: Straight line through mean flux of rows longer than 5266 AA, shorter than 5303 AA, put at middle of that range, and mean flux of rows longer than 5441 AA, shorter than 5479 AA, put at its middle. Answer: 0.46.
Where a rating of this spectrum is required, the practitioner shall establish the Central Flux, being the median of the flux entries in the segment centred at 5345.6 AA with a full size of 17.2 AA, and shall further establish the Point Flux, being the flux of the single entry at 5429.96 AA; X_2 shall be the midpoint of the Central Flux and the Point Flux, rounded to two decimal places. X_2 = 6.96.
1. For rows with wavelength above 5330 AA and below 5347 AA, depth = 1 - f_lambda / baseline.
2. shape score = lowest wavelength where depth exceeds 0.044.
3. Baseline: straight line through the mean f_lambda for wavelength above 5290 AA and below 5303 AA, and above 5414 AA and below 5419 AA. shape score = 5330.85 AA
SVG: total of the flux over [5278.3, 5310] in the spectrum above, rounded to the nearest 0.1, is 97.8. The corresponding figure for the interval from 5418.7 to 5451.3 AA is 95.1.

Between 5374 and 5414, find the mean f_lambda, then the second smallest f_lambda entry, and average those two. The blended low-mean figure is 7.01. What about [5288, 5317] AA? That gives 7.42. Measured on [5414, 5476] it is 7.12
